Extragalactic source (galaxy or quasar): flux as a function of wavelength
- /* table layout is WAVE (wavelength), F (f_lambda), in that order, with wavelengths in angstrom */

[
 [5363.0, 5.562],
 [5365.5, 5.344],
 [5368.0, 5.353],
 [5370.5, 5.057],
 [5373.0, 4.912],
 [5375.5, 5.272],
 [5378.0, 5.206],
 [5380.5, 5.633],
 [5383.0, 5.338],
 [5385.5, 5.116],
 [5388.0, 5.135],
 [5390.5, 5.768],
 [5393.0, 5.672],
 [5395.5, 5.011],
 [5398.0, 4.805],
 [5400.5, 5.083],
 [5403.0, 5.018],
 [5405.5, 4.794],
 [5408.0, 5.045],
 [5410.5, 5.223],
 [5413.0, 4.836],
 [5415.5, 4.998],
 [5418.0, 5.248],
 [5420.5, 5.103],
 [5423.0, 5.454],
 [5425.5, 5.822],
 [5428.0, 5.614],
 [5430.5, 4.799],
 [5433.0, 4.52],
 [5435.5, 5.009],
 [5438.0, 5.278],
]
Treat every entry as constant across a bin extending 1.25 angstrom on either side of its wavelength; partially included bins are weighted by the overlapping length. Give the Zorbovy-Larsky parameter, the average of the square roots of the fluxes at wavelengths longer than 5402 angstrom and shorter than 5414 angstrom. 2.23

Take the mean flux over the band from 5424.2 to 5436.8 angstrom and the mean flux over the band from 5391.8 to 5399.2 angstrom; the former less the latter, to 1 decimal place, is 0.0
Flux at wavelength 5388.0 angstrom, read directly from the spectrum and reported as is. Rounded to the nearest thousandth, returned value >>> 5.135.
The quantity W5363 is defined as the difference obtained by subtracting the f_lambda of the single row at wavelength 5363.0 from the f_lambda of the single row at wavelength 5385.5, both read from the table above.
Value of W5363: -0.45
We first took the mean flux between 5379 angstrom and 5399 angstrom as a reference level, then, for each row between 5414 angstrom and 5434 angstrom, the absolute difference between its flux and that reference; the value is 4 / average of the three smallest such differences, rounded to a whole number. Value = 29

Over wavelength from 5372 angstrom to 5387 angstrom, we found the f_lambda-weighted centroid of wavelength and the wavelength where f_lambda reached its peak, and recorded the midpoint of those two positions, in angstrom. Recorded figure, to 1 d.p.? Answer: 5379.9 angstrom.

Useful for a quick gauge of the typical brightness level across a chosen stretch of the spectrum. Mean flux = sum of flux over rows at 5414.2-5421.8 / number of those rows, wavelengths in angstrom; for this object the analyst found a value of 5.12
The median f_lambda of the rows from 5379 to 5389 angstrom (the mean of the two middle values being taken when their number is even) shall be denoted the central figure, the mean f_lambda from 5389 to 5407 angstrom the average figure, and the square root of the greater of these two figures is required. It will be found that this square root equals 2.29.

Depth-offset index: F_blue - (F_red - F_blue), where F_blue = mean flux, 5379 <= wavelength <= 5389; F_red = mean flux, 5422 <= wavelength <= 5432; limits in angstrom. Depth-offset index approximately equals 5.2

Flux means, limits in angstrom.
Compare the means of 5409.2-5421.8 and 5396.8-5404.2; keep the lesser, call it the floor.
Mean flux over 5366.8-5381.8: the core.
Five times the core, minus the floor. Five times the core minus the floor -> 21.2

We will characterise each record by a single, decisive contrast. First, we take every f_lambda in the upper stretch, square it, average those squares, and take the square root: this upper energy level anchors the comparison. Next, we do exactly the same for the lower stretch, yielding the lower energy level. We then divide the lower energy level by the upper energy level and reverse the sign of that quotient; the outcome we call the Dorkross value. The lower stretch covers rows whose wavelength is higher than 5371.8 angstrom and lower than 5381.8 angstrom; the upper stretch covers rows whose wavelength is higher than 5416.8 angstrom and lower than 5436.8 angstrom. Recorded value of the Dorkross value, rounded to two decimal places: -1.01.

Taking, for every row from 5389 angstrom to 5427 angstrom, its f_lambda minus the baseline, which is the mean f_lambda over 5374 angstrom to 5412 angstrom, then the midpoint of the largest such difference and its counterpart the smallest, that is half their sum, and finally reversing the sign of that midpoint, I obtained -0.1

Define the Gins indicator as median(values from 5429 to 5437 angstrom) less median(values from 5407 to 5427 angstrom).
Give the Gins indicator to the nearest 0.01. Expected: -0.36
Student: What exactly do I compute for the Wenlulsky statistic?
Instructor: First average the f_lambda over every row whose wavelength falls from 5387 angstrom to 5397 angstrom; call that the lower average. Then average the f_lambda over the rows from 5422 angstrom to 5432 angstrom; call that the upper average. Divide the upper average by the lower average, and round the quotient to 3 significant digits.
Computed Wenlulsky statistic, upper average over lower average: 1.00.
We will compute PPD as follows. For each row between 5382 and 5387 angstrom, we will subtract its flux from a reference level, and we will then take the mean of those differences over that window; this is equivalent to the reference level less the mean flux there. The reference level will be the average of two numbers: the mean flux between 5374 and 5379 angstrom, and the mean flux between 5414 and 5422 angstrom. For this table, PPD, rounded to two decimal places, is -0.05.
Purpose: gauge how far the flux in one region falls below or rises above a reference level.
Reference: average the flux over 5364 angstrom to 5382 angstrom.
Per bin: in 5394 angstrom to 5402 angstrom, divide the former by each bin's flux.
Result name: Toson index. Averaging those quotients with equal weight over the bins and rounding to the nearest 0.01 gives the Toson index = 1.06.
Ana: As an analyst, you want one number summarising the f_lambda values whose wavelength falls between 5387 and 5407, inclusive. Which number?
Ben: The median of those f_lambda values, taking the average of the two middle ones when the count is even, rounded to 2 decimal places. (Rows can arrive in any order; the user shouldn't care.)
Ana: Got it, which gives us 5.05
